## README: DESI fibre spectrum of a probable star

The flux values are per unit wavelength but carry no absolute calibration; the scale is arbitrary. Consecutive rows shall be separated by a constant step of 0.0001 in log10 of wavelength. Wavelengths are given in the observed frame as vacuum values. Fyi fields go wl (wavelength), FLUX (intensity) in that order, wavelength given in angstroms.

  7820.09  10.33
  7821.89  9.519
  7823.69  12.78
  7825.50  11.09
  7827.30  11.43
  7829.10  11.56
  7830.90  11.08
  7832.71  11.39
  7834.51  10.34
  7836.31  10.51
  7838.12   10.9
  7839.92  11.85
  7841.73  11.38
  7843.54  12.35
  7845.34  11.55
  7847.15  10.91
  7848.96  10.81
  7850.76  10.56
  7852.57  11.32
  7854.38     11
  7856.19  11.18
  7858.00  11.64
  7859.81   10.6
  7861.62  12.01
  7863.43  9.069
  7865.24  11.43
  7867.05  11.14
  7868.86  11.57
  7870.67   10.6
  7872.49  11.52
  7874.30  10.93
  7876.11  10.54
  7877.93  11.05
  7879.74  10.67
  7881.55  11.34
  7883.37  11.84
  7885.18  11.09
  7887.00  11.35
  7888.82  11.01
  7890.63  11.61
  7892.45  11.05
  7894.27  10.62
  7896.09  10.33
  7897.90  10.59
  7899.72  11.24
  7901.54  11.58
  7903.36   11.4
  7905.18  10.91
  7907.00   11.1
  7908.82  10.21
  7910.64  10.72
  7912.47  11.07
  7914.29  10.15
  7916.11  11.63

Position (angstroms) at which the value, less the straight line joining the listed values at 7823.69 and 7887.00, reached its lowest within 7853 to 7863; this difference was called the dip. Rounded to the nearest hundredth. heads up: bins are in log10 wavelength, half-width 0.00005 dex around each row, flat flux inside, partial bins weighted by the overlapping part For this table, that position 7859.81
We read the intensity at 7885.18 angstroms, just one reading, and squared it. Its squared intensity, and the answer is 123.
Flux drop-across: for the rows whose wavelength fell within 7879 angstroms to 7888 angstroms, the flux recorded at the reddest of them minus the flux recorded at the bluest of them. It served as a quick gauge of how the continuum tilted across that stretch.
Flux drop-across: 0.7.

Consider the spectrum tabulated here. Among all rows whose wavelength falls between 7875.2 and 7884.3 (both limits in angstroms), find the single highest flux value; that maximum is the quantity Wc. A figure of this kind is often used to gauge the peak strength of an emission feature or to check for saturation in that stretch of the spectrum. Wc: 11.84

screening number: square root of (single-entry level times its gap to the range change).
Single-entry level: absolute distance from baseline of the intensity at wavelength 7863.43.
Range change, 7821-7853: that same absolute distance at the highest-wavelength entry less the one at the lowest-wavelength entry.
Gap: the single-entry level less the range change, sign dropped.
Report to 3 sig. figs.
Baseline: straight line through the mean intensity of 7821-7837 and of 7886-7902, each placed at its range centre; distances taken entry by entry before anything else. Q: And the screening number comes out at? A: 2.56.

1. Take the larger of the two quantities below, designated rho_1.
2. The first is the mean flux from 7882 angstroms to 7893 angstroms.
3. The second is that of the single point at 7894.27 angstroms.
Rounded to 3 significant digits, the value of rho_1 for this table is 11.3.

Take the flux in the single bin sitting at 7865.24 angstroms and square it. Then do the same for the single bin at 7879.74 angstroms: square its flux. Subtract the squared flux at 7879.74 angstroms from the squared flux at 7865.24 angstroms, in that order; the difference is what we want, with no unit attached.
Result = 17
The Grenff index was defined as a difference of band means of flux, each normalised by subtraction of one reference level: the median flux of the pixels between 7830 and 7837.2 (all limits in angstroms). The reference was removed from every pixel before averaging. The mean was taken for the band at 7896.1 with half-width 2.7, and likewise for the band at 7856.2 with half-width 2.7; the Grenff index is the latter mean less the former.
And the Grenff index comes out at 0.76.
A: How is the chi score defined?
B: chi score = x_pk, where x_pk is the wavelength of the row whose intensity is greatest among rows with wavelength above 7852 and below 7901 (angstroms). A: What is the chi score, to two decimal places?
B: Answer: 7861.62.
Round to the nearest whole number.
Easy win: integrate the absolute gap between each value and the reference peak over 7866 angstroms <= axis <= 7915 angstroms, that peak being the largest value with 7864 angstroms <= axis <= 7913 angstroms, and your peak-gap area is 41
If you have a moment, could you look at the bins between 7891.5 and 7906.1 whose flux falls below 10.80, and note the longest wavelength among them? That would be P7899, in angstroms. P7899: 7897.90 angstroms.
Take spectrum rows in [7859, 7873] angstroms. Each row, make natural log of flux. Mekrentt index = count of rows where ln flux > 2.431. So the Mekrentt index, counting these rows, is 4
